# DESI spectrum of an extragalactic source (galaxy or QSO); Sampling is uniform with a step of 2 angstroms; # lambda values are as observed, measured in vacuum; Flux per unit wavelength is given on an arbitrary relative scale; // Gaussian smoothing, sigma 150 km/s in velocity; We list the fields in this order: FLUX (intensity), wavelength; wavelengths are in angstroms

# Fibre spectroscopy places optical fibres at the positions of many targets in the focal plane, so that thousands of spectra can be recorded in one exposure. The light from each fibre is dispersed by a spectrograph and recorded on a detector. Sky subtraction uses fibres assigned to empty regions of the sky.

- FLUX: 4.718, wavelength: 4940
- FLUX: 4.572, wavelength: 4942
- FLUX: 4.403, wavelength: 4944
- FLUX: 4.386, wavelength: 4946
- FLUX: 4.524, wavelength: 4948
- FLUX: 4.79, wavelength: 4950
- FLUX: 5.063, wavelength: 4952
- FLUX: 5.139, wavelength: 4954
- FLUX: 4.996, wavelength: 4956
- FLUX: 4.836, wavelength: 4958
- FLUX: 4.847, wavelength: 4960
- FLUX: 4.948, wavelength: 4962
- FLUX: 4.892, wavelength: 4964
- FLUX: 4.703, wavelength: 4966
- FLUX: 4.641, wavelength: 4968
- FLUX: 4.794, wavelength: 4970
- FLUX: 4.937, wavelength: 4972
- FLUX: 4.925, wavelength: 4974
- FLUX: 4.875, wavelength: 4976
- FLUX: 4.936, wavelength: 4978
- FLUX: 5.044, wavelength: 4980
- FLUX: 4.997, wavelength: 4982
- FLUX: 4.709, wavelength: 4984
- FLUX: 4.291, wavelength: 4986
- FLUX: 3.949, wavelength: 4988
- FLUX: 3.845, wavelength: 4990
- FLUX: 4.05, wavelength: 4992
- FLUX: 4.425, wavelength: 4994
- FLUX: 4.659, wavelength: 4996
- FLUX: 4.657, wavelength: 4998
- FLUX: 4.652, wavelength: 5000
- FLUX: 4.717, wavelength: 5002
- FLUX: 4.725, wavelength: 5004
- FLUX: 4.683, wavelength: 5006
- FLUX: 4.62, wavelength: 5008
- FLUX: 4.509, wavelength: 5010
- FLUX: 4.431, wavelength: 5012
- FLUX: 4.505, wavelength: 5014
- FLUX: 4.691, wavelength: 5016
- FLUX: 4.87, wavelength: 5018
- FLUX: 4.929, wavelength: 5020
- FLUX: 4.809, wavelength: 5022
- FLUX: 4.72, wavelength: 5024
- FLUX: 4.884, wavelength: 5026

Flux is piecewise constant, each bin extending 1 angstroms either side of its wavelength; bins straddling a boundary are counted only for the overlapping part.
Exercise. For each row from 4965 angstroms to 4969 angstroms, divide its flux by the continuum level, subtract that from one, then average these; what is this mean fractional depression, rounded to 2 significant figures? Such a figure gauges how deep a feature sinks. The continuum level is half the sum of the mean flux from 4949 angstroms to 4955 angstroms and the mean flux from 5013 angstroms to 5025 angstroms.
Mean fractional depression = 0.042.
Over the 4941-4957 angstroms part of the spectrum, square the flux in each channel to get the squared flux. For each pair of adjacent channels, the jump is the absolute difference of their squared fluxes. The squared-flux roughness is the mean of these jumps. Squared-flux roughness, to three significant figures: 1.47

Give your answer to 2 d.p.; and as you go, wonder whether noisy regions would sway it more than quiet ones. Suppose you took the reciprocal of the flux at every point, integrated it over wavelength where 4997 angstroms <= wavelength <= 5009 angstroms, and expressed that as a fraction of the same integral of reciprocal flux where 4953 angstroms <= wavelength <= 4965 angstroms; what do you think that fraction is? 1.06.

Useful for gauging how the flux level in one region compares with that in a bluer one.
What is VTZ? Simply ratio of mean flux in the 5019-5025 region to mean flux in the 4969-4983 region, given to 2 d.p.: 0.98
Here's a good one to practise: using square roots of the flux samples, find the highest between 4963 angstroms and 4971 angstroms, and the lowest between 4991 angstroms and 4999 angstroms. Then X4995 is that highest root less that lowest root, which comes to 0.20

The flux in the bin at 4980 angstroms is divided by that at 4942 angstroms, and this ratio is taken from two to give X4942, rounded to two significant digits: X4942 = 0.90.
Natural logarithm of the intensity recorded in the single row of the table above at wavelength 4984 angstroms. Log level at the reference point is 1.549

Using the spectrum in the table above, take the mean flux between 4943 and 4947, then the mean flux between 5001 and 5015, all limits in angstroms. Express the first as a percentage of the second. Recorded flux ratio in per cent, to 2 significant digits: 96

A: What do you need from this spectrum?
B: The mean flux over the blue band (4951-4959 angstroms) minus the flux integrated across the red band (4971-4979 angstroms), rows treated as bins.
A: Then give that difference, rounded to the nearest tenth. -34.3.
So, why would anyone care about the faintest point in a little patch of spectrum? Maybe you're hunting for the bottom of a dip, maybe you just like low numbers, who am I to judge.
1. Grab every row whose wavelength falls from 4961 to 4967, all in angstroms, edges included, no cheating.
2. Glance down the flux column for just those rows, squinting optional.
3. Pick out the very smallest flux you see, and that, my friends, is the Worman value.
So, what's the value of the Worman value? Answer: 4.703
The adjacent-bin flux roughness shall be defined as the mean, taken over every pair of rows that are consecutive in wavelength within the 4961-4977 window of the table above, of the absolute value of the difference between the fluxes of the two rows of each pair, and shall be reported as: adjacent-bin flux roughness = 0.095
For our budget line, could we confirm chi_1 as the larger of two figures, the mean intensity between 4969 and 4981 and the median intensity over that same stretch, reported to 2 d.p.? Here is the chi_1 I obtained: 4.93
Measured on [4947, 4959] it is 4.92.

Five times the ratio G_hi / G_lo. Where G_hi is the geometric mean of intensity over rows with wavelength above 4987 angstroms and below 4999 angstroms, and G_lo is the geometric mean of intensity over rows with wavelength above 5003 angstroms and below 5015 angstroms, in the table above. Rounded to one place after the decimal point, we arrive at 4.6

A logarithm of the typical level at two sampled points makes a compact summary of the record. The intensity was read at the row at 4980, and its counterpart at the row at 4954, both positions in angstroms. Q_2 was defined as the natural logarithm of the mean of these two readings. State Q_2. 1.628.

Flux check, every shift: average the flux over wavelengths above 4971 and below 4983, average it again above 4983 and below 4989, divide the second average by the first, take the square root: 0.93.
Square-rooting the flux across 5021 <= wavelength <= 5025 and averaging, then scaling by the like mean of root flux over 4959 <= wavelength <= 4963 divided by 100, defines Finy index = 0.0483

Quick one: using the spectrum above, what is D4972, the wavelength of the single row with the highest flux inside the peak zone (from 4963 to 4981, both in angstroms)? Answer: 4980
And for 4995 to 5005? 5004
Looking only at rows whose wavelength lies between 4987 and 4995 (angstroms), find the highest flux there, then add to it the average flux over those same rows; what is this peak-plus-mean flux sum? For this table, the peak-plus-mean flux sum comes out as 8.5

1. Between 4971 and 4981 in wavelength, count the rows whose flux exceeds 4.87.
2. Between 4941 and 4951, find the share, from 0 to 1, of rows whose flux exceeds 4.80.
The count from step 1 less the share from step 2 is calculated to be 5.00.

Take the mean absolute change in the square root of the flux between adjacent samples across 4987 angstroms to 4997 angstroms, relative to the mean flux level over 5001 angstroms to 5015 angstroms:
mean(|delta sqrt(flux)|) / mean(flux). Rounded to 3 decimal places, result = 0.012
